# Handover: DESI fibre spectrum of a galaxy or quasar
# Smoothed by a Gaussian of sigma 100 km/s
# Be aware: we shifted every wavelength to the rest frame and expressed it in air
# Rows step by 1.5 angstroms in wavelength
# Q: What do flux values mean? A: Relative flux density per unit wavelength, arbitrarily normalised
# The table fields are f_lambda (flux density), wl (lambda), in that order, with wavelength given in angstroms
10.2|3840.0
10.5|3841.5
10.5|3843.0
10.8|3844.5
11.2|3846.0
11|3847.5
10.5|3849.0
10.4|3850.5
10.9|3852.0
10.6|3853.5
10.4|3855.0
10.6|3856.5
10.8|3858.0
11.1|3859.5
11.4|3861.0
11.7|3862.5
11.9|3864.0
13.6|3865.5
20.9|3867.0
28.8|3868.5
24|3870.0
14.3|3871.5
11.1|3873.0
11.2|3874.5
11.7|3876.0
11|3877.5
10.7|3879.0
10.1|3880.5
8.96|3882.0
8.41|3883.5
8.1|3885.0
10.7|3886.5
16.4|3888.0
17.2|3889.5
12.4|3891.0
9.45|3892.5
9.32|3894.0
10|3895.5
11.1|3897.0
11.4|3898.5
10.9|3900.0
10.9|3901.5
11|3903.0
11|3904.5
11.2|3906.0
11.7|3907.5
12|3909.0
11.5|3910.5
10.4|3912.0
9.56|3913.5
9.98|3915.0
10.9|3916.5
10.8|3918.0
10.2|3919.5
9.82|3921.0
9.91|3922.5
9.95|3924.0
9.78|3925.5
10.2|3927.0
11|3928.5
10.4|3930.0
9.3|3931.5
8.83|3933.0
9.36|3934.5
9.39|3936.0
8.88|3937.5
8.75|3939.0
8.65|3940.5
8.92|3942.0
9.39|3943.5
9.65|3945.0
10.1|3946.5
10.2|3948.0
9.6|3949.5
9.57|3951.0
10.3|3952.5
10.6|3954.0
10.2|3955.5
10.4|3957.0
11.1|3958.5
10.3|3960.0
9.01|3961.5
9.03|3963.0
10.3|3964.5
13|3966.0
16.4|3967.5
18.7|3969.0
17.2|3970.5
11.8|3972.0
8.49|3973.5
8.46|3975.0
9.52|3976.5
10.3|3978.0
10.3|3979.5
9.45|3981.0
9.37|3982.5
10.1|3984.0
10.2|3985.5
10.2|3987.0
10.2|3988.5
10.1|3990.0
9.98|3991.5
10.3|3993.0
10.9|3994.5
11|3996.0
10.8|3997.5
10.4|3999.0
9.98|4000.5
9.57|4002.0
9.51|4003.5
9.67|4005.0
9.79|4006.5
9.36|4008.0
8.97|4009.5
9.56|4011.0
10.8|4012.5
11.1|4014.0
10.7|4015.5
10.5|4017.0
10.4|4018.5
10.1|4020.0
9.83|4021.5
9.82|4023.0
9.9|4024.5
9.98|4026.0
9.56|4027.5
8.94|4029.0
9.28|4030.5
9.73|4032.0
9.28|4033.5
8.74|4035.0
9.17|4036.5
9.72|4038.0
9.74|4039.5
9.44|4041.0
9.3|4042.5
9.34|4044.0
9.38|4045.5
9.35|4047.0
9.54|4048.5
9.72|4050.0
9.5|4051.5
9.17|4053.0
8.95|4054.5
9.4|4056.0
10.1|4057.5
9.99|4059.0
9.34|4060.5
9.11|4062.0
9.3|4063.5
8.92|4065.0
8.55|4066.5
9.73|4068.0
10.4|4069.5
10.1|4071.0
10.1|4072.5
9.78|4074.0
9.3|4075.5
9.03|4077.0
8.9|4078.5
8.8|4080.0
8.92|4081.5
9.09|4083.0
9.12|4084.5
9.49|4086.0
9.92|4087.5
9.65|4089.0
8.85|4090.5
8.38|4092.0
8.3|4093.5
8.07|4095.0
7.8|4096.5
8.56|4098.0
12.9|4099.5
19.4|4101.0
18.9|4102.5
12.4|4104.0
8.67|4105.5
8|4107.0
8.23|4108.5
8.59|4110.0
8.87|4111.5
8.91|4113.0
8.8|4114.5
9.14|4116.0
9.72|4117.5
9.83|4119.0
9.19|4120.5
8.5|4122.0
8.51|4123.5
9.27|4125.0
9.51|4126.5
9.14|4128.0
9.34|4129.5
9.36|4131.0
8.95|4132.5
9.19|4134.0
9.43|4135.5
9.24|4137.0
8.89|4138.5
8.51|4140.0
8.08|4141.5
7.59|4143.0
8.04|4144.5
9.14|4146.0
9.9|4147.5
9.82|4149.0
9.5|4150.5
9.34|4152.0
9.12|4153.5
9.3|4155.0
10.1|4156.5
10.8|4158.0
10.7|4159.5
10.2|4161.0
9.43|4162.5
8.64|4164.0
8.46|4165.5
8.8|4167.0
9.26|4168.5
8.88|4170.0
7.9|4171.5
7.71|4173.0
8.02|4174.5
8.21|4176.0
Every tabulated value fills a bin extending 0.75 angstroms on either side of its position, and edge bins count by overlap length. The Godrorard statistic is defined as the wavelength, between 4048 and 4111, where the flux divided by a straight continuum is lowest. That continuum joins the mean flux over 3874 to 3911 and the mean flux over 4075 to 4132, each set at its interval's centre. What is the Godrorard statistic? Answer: 4096.5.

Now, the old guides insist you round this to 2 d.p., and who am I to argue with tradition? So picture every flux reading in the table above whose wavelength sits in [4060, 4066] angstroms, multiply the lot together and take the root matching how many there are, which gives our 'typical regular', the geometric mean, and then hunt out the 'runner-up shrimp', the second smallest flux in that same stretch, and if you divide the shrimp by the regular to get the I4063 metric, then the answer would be 0.99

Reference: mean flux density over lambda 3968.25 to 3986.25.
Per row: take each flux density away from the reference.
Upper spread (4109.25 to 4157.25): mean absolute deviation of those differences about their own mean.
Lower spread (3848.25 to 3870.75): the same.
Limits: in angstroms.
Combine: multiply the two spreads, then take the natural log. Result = 0.6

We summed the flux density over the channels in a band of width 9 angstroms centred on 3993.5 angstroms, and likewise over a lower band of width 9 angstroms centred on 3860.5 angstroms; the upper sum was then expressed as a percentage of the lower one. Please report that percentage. 93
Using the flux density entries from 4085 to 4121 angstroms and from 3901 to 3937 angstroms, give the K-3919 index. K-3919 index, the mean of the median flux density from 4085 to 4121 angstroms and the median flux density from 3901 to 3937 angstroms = 9.6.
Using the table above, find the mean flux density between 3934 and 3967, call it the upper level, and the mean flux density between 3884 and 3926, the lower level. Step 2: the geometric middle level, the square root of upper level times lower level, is 10.4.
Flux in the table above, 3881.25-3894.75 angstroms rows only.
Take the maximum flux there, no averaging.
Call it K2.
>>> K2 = 17.2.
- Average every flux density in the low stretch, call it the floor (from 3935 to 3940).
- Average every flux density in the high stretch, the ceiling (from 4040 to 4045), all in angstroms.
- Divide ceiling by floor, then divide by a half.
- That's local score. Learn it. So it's 2.08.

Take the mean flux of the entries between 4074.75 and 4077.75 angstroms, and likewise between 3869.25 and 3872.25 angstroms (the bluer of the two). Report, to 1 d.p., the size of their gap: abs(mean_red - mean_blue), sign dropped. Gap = 10.0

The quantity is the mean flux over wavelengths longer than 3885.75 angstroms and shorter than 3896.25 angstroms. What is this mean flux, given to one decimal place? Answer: 12.2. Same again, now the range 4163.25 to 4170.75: 8.8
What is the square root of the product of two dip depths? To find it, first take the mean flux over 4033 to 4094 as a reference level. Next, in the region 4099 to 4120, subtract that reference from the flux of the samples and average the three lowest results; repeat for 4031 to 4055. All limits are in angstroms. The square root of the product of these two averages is 0.6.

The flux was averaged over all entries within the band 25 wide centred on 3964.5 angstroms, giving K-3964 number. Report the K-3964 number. 11.5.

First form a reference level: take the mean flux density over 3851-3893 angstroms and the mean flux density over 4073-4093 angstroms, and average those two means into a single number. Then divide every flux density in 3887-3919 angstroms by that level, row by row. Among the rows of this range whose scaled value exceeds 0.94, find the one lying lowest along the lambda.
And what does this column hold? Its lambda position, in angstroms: 3888.0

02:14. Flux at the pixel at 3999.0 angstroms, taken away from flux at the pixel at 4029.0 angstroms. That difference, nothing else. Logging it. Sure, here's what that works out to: -1.5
